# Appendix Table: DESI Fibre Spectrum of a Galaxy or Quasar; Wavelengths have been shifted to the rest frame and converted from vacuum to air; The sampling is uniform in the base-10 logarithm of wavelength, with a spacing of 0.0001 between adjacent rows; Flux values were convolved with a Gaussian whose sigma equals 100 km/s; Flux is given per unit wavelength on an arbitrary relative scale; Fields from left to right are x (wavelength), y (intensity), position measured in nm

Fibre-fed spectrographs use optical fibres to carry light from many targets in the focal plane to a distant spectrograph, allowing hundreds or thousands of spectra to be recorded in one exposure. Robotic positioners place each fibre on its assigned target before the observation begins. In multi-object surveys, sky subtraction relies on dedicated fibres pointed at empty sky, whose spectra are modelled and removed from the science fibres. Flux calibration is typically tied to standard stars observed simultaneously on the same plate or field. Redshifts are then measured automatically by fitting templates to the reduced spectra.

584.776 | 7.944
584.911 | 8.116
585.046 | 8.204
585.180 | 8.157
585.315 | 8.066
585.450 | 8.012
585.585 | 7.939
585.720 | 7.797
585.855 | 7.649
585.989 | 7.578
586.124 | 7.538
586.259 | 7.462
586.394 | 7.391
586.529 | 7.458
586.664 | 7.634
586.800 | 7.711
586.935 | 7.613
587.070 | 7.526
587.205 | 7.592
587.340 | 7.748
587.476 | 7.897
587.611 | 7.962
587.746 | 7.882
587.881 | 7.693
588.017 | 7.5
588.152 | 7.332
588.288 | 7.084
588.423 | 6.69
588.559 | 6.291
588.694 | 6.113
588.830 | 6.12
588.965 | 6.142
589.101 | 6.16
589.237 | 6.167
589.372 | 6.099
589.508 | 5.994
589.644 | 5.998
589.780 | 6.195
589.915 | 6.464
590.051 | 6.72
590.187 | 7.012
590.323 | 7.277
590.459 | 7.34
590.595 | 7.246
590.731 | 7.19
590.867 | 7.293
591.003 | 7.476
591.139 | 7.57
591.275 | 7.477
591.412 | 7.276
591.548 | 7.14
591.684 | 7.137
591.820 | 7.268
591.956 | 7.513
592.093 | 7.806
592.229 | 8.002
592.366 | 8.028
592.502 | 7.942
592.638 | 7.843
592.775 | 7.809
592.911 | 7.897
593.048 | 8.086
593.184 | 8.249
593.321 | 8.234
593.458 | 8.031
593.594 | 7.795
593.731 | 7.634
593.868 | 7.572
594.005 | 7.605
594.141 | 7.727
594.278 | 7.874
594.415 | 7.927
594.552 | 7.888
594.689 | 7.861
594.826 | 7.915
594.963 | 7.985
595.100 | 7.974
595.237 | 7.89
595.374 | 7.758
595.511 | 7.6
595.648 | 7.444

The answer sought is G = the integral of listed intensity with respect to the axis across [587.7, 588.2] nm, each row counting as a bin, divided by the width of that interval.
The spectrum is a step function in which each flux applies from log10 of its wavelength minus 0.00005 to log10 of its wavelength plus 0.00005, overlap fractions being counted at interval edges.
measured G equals 7.60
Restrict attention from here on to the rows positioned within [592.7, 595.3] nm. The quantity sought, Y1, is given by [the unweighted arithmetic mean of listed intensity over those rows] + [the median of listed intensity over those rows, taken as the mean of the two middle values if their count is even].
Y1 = 15.8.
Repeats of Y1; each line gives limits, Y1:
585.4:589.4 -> 14.8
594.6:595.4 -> 15.8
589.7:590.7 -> 13.9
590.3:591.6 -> 14.6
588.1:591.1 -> 13.2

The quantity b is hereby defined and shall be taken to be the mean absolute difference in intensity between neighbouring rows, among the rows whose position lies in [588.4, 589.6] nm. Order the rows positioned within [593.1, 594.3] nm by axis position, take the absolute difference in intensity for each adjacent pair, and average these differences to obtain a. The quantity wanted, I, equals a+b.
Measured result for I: 0.22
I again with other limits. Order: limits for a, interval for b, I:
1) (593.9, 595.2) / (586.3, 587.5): 0.17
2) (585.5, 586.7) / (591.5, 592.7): 0.23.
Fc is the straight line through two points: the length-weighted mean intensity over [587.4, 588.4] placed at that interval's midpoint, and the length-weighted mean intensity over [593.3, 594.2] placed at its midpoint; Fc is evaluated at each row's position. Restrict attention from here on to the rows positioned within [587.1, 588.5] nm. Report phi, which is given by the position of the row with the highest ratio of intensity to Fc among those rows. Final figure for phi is 587.611 nm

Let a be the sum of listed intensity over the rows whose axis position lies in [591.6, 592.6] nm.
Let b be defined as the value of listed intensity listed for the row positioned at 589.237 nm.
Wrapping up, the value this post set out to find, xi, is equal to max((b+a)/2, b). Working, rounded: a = 53.7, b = 6.167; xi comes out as 29.9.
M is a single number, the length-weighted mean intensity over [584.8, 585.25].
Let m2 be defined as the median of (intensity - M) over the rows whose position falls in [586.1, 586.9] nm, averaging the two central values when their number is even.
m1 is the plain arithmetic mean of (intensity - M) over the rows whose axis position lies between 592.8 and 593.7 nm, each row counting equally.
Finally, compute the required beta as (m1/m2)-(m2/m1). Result -7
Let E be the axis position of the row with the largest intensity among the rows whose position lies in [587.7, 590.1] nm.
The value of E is 587.746 nm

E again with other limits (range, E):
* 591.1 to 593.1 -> 593.048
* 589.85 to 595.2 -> 593.184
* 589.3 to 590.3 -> 590.187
